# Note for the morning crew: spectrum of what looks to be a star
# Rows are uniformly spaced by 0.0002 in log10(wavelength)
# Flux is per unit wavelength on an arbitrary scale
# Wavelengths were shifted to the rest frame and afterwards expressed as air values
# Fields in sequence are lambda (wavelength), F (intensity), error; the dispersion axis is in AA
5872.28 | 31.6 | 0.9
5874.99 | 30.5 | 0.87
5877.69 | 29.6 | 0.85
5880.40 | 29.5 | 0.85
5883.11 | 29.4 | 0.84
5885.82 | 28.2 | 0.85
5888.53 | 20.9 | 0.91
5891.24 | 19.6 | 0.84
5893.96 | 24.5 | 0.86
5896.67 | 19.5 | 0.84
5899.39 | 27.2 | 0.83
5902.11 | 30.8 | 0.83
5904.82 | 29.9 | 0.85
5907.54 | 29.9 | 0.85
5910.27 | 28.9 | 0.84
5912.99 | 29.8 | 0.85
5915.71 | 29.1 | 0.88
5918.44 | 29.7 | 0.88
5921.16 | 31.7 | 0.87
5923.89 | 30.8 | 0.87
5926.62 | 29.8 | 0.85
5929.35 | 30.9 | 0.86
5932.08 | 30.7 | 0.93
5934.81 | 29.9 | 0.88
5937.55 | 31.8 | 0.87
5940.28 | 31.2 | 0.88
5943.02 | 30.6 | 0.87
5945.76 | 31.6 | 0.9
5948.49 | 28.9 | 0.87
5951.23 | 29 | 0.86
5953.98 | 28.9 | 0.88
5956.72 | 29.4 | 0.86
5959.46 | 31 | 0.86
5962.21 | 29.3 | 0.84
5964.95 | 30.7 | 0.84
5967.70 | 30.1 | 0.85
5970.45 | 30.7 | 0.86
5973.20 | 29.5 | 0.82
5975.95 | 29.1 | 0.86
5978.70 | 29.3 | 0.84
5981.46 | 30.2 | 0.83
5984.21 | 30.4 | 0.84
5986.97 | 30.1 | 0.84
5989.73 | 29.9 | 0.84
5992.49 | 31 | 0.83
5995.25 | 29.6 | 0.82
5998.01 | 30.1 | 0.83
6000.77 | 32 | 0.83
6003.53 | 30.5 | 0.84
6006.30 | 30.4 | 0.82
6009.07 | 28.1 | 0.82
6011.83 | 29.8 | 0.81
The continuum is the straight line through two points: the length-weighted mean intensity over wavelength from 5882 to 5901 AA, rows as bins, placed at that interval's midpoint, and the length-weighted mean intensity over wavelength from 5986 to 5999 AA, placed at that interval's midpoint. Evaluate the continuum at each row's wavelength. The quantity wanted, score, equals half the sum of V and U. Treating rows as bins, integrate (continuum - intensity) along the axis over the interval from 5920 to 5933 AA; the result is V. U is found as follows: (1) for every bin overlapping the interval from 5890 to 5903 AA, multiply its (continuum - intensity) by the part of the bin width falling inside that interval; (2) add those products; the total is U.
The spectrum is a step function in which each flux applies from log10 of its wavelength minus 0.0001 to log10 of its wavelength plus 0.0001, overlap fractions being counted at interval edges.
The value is -27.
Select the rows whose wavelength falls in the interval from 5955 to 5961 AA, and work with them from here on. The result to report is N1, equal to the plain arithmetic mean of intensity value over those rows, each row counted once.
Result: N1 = 30.2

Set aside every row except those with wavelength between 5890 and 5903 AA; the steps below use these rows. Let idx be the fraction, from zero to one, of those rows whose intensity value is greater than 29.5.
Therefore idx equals 0.2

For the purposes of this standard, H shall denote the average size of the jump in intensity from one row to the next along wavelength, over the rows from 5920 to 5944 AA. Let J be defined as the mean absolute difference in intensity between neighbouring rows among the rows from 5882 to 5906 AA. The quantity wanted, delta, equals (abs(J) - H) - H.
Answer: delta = 2.2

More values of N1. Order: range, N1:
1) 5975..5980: 29.2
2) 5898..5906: 29.3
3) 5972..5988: 29.8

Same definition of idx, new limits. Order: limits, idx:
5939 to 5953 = 0.6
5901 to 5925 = 0.8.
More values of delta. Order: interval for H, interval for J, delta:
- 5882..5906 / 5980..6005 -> -7.1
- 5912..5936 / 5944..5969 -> -0.7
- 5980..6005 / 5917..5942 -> -0.7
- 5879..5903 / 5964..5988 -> -7.2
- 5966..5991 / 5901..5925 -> -0.1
